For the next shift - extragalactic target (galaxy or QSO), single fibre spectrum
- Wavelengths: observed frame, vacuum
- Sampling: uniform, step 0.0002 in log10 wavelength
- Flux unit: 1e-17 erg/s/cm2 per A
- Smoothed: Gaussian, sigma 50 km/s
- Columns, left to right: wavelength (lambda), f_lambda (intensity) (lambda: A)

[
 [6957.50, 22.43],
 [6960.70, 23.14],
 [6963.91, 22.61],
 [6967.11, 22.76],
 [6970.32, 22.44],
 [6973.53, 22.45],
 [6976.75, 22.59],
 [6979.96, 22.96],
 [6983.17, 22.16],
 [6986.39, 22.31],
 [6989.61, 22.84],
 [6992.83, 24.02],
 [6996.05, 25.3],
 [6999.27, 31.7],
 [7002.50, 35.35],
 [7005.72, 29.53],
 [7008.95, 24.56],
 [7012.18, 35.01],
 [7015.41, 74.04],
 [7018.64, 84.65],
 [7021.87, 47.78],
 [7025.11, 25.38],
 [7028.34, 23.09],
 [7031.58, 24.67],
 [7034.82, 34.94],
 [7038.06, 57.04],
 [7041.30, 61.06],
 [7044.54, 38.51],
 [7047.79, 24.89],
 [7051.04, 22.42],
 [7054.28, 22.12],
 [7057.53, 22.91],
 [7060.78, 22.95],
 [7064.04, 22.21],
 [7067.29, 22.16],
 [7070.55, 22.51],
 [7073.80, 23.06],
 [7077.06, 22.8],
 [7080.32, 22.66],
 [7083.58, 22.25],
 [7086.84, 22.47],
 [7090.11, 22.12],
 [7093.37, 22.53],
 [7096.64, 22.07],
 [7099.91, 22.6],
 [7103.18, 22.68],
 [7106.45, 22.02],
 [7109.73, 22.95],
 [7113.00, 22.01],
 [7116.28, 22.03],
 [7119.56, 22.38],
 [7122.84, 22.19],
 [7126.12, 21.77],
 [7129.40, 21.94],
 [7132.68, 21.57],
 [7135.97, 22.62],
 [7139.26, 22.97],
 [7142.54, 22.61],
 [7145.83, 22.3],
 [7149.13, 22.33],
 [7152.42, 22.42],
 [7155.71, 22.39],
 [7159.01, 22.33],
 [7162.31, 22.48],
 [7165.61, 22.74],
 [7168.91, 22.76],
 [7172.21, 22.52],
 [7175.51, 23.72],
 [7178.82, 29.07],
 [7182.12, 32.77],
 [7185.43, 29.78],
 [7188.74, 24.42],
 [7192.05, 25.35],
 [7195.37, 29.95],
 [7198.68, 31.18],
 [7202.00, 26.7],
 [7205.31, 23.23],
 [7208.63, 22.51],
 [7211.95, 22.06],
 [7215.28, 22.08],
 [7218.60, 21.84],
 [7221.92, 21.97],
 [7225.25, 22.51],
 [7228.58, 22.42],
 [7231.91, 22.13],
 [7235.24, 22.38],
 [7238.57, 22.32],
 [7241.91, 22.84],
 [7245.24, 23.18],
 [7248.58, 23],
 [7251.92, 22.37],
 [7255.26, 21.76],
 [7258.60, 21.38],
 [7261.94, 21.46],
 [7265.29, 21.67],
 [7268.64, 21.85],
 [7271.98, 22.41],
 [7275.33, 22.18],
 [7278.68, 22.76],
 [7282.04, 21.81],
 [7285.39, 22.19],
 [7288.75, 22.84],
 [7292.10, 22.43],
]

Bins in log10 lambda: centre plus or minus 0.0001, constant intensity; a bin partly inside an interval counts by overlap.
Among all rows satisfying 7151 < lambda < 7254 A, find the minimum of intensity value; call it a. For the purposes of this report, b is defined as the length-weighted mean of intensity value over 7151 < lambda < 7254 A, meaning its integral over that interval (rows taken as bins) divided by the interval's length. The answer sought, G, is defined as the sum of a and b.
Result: 46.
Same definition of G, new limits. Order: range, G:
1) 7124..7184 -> 45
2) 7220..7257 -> 44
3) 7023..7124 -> 48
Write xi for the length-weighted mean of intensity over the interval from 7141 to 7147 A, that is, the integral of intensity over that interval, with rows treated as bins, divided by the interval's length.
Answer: 22.5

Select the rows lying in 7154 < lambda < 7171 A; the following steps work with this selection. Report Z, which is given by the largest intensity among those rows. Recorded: 22.76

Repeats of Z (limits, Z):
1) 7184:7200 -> 31.18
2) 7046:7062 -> 24.89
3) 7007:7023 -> 84.65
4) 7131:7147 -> 22.97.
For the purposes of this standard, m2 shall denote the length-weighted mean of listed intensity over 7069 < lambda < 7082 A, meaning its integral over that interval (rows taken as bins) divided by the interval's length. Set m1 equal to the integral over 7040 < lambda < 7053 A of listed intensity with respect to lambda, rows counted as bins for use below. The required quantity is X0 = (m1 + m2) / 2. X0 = 244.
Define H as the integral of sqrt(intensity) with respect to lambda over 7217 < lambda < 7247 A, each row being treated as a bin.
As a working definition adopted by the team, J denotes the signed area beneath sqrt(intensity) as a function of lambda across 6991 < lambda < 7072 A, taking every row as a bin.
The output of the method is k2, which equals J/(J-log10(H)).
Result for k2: 1.00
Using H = 142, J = 463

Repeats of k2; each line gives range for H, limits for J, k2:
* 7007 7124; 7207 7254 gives 1.01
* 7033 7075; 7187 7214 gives 1.02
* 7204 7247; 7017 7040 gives 1.02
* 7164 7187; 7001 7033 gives 1.01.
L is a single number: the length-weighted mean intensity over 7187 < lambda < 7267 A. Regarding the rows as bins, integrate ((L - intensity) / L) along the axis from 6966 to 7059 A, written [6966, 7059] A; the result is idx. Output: -38 A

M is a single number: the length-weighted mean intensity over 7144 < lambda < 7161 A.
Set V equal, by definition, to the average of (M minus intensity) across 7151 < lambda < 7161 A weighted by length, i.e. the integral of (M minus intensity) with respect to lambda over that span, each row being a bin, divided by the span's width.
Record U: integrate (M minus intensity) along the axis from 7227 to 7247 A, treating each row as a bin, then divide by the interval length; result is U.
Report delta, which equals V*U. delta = 0.0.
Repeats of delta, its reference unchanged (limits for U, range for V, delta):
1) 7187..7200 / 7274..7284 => -0.5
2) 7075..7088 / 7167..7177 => 0.1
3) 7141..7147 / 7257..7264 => -0.1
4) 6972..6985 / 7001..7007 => 1.9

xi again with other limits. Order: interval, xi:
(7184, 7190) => 27.2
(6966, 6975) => 22.5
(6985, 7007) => 27.3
